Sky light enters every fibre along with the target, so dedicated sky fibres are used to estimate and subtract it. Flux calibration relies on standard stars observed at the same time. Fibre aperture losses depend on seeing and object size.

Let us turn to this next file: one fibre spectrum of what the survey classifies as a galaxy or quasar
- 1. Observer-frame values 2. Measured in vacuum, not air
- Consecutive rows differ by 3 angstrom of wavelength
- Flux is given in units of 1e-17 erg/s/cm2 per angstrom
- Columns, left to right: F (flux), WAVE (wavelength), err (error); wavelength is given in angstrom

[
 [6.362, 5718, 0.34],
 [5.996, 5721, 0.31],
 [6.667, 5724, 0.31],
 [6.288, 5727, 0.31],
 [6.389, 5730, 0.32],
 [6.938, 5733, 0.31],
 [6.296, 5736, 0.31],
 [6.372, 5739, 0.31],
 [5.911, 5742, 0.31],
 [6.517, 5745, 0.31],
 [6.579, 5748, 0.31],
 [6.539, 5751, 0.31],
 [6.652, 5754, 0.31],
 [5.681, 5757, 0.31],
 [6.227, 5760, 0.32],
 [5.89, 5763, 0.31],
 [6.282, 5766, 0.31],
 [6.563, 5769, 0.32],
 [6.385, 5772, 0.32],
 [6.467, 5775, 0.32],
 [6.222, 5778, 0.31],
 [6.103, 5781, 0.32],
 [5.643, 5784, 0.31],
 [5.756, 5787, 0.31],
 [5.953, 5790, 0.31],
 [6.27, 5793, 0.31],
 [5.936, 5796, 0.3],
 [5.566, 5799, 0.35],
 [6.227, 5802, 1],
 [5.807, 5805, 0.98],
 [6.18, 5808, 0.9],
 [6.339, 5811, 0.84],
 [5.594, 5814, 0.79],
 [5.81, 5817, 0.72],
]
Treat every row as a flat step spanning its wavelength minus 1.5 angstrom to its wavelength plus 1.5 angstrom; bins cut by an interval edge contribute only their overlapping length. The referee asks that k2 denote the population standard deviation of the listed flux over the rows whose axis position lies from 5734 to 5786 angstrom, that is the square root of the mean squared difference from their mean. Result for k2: 0.30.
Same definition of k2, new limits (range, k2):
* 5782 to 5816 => 0.27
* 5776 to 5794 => 0.23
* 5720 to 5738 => 0.30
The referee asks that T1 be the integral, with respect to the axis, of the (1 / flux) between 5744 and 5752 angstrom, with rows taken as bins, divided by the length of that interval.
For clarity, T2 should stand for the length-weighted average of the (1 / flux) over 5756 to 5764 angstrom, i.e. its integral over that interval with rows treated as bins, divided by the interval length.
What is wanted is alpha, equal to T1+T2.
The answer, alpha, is 0.321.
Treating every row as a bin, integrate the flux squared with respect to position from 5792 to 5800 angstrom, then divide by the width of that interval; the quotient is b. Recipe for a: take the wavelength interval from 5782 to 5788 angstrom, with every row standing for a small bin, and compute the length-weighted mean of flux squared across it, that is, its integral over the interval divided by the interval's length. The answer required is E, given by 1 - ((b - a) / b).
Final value 0.93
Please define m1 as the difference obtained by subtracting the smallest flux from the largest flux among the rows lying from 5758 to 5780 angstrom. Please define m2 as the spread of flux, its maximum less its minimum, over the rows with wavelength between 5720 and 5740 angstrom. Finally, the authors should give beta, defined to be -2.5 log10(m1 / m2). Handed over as 0.37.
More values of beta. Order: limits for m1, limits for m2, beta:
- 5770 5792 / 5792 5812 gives -0.07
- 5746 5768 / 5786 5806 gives -0.35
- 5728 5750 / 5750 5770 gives -0.06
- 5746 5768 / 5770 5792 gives -0.18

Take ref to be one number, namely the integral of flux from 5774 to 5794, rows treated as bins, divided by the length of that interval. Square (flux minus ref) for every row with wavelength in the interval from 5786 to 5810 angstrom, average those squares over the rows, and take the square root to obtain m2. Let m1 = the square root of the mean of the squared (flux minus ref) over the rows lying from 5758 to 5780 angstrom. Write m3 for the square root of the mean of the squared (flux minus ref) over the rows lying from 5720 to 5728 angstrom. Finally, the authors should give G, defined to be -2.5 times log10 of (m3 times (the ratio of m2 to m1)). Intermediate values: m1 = 0.319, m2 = 0.25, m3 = 0.39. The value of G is 1.3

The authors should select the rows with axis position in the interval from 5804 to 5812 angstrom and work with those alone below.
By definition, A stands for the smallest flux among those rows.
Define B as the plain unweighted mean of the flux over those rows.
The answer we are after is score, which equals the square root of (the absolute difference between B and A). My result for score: 0.55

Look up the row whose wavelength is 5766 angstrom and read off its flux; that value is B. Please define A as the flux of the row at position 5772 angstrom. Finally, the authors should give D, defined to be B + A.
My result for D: 12.7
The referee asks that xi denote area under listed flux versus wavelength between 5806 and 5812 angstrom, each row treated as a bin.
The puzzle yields 37.3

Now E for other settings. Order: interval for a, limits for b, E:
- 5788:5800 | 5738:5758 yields 0.88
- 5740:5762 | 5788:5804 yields 1.11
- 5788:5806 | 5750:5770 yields 0.91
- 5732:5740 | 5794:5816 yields 1.20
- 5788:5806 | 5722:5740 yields 0.85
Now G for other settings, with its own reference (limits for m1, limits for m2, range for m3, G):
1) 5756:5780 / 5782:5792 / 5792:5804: 1.5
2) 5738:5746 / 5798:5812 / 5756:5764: 1.7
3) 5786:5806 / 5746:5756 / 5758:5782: 0.5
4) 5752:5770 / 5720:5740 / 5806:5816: 1.0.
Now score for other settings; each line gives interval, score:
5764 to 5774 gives 0.36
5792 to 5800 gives 0.60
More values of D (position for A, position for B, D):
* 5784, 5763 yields 11.5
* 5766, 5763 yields 12.2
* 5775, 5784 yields 12.1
